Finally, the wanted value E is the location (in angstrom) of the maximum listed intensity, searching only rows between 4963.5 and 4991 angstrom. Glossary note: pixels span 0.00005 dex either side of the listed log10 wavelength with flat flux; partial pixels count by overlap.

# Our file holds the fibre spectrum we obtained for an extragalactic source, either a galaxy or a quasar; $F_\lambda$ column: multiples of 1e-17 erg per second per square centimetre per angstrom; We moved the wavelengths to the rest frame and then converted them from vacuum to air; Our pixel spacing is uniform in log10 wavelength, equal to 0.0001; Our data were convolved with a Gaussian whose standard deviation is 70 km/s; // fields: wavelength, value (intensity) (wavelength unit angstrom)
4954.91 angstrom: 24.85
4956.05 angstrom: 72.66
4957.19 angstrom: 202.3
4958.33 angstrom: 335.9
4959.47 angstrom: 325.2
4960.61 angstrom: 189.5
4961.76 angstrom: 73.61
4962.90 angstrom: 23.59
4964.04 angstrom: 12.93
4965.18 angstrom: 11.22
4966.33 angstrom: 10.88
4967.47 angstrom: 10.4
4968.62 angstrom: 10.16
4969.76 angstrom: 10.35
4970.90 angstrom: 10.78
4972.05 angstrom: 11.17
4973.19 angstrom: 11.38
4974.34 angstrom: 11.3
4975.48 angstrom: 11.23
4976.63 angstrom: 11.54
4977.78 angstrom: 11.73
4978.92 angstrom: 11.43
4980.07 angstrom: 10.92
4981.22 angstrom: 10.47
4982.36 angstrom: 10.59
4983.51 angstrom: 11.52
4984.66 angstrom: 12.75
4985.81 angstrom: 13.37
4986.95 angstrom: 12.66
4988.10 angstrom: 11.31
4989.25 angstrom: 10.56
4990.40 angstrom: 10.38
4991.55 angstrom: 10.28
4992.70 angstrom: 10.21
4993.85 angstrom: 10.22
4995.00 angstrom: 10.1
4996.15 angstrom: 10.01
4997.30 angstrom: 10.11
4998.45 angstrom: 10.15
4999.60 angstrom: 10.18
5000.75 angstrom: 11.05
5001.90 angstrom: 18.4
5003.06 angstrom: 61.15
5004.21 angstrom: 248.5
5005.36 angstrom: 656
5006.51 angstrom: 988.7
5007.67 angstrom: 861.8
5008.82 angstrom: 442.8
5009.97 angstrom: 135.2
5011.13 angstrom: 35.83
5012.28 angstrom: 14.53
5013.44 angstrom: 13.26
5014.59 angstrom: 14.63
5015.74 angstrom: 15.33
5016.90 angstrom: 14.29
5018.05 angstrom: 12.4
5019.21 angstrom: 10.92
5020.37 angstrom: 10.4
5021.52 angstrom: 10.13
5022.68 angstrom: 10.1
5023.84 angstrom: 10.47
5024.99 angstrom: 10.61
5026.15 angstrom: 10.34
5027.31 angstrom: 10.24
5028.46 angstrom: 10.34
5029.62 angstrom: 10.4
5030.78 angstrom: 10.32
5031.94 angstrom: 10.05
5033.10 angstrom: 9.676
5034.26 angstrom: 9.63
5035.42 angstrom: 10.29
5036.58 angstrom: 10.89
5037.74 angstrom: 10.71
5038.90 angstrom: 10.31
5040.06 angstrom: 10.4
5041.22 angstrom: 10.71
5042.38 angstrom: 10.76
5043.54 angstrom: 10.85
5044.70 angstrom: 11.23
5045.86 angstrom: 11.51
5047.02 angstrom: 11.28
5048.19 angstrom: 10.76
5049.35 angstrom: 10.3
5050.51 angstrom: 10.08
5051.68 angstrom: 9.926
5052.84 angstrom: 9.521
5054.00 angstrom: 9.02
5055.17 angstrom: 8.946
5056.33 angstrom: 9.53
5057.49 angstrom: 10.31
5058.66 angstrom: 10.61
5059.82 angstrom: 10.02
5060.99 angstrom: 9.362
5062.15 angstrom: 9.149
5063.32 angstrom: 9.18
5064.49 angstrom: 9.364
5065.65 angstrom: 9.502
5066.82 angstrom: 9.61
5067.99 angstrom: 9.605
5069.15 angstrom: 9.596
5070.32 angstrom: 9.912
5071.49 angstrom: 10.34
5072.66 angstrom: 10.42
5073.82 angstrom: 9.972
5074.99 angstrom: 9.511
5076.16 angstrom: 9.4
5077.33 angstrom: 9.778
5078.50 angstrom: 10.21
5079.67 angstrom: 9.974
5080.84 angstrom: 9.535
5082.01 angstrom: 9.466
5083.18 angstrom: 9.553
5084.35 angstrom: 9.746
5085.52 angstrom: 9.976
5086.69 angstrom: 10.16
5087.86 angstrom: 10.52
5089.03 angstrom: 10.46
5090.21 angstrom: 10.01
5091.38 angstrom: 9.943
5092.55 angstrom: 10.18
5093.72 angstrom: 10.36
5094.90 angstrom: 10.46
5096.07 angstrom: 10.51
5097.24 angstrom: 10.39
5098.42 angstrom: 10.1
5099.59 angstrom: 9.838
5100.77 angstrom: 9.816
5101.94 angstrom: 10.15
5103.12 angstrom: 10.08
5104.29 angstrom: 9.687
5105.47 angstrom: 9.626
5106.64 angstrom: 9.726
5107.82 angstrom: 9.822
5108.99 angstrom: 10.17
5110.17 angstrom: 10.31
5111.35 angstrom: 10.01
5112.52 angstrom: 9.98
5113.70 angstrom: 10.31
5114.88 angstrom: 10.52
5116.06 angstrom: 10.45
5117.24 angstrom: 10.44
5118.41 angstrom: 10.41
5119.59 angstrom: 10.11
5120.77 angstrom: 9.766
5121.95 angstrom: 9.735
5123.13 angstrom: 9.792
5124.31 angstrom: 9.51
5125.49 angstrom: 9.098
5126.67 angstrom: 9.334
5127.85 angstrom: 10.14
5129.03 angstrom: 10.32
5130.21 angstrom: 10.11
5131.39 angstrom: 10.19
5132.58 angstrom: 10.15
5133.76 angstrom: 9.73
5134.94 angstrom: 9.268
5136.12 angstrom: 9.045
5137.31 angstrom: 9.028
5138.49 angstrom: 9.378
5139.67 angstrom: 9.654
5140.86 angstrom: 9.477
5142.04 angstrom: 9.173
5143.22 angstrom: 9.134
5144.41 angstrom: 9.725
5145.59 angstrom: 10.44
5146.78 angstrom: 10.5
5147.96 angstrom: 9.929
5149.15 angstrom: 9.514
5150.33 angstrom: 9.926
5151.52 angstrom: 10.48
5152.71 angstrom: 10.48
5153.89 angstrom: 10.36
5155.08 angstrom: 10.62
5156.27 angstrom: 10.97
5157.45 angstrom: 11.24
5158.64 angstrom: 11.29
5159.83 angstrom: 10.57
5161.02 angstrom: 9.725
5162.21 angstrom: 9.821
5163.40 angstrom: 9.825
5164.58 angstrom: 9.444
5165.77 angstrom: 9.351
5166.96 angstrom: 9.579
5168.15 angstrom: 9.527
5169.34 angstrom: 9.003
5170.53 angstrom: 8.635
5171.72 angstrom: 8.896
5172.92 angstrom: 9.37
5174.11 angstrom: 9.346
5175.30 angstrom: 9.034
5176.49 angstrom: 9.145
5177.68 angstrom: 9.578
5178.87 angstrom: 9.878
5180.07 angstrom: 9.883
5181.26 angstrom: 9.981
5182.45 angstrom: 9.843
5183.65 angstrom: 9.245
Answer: 4985.81 angstrom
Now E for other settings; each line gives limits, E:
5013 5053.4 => 5015.74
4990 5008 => 5006.51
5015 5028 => 5015.74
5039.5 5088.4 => 5045.86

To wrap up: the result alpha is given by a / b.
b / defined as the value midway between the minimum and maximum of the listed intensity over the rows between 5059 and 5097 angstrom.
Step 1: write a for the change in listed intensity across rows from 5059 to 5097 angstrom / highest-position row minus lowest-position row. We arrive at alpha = 0.05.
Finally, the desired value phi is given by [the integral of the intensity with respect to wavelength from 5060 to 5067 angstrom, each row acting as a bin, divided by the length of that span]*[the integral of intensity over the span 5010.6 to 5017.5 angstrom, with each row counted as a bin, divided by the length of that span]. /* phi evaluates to 167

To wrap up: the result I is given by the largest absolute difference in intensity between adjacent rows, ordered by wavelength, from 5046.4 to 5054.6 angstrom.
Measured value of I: 0.52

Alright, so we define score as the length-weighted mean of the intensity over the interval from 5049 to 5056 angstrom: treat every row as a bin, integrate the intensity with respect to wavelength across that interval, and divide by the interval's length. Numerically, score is 9.6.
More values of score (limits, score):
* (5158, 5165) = 10.1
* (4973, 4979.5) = 11.4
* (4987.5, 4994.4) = 10.5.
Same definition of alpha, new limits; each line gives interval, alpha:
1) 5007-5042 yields -1.95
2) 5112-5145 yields -0.03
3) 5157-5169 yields -0.17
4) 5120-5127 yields -0.05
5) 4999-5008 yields 1.71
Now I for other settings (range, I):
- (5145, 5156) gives 0.57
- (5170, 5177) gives 0.47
